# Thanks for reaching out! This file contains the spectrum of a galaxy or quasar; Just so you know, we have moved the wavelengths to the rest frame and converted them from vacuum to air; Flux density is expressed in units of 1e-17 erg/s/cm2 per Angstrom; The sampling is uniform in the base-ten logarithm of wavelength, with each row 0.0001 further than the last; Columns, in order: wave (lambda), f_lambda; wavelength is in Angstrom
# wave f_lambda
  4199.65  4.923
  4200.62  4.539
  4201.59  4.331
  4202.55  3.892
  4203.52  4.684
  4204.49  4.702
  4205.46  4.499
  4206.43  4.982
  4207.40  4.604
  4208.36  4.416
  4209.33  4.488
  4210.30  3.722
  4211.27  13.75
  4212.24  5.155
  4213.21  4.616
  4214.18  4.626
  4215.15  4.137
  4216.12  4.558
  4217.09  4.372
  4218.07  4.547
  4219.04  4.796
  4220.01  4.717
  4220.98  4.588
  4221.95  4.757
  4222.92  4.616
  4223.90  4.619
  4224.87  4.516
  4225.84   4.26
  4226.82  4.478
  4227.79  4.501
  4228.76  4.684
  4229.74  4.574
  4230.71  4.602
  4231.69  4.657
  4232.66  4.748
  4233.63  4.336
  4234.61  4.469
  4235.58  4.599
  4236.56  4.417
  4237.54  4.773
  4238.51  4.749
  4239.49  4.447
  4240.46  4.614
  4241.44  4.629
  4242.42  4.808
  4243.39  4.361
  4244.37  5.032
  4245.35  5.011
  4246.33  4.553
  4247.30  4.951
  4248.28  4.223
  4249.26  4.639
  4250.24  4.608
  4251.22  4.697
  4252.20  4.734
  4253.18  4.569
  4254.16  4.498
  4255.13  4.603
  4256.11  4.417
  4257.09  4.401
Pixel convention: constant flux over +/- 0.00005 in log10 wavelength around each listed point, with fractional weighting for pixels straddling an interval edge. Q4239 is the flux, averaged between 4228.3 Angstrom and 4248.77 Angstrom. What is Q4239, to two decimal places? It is 4.63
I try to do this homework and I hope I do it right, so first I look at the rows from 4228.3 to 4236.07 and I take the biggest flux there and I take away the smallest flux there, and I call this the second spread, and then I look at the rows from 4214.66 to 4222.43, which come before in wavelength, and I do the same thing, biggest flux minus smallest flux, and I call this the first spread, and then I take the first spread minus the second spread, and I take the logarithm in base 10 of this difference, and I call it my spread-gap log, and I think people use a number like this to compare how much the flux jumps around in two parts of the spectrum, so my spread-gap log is -0.6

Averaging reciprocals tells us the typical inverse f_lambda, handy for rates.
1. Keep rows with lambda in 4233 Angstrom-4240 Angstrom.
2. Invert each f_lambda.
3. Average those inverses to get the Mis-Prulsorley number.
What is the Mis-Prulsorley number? 0.220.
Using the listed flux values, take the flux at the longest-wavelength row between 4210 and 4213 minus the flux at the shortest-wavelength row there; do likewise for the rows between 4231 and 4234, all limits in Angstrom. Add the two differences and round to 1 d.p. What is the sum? 1.1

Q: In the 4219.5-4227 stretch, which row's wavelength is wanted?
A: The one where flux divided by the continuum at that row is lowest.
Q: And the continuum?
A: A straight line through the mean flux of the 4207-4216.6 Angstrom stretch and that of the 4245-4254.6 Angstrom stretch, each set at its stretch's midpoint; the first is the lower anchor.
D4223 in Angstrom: 4225.84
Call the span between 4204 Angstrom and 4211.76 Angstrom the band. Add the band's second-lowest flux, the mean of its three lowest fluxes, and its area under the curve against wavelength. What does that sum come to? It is 52.4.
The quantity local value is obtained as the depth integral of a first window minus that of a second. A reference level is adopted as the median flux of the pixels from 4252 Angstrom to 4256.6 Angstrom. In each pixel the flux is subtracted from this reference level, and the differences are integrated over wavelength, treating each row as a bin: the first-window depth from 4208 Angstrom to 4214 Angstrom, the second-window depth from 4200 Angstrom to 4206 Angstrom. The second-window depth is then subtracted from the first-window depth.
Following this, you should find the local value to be -9.2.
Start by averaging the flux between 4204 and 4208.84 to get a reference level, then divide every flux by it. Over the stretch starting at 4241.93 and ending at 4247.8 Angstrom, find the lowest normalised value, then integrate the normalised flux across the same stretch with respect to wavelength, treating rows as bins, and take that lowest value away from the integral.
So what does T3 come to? 5.11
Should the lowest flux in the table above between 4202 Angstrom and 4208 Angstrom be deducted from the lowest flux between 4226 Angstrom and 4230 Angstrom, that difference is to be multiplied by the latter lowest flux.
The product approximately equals 3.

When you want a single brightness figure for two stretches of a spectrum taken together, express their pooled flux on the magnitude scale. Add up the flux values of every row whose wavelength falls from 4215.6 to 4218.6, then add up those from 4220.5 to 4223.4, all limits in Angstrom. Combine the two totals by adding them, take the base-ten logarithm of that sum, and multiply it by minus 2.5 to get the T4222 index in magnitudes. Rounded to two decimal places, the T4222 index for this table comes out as -3.60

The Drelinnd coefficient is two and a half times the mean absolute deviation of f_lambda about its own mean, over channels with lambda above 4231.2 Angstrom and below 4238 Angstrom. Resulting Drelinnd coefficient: 0.35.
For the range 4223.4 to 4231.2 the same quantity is 0.23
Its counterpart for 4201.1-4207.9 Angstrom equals 0.62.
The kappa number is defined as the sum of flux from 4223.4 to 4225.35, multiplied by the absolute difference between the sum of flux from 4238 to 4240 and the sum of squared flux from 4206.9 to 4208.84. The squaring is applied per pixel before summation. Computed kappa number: 288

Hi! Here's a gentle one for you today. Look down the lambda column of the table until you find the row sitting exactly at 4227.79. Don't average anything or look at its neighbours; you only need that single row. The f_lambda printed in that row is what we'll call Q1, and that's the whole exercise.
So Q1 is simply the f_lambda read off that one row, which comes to 4.501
